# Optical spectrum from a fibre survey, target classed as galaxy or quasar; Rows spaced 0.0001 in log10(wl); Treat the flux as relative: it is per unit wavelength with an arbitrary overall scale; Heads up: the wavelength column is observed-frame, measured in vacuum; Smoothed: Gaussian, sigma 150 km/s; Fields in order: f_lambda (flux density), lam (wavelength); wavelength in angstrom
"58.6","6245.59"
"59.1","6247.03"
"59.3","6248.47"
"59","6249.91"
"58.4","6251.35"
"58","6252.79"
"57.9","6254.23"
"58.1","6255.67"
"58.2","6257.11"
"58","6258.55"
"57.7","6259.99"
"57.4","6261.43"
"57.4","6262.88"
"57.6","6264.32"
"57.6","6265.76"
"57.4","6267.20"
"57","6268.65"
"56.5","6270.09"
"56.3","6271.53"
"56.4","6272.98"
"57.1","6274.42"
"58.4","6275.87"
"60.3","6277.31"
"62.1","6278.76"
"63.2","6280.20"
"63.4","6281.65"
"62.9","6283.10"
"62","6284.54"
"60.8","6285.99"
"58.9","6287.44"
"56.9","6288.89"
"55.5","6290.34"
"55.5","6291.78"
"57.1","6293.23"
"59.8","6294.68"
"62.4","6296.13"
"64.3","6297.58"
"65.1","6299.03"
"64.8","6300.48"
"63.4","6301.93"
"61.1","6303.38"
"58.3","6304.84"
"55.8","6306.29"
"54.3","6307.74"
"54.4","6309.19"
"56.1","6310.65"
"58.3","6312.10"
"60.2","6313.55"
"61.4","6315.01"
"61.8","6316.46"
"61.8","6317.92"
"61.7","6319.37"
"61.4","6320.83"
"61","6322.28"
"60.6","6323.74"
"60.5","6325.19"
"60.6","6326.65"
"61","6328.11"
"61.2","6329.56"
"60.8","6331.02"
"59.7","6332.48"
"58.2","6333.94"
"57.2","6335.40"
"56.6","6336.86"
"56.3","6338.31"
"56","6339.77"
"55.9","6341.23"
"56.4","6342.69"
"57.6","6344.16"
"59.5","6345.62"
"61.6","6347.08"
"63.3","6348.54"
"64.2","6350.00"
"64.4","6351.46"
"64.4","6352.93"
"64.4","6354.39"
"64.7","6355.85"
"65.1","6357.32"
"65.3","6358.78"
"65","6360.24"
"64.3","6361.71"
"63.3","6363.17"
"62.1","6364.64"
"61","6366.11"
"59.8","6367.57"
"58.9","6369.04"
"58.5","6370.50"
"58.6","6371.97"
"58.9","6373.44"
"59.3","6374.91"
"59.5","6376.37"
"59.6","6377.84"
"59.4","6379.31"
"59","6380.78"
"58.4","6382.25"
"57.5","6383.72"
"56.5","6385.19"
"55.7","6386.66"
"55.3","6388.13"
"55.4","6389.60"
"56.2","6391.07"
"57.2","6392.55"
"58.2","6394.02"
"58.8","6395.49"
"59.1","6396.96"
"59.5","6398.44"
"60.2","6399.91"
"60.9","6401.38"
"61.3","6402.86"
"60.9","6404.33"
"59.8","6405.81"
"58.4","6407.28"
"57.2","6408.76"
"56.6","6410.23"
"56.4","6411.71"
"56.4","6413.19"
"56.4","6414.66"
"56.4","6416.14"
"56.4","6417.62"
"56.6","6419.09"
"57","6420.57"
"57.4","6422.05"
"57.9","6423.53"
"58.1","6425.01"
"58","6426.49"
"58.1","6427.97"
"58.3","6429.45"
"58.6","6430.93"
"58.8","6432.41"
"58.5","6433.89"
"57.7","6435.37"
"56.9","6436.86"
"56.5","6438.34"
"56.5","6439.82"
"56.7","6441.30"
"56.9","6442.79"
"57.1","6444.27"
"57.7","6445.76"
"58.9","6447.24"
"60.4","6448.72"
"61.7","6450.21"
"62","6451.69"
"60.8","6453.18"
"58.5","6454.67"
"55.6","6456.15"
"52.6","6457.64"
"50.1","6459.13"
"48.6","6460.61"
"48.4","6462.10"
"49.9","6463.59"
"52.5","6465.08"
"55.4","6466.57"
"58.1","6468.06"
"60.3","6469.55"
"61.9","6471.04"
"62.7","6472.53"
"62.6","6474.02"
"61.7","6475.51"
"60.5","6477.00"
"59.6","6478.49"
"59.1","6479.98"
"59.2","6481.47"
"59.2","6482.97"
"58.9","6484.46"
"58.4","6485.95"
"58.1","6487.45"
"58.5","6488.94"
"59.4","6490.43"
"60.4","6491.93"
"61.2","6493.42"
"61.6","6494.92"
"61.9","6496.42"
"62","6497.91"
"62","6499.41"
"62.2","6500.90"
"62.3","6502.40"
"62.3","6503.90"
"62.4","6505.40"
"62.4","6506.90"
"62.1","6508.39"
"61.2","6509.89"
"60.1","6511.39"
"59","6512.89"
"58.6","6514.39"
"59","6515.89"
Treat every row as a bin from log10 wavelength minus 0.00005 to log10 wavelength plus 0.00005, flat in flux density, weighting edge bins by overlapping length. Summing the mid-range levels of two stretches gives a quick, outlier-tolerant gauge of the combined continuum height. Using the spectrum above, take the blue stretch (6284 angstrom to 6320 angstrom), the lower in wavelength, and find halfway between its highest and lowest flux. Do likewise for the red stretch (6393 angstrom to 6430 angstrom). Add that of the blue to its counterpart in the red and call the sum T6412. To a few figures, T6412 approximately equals 119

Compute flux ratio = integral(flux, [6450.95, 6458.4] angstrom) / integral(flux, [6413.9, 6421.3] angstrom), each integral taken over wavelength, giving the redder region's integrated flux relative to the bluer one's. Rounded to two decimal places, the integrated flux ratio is 1.03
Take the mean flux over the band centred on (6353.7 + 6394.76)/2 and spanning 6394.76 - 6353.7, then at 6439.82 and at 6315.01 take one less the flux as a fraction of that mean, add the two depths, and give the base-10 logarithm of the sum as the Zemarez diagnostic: -1.5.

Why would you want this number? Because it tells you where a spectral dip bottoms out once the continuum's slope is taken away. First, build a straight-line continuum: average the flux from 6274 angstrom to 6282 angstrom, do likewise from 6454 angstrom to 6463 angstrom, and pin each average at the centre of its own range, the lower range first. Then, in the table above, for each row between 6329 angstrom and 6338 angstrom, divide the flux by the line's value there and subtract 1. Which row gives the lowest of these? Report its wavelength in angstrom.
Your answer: 6336.86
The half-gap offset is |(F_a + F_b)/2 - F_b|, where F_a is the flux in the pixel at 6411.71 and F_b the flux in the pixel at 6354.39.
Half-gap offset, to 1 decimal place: 4.0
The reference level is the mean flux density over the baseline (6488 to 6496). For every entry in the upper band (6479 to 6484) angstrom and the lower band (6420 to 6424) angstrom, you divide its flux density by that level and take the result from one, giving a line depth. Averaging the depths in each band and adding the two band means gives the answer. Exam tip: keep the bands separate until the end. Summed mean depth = 0.064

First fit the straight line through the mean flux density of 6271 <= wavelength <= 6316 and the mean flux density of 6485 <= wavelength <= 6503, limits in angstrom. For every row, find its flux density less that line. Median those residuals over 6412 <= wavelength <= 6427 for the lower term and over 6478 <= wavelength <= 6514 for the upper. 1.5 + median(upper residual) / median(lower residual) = 1.5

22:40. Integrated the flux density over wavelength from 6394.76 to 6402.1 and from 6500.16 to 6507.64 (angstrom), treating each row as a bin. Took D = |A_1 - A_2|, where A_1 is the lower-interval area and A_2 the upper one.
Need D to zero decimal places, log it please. 27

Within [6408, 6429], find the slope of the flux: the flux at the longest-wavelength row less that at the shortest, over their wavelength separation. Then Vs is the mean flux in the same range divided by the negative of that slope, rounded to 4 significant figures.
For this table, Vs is -1218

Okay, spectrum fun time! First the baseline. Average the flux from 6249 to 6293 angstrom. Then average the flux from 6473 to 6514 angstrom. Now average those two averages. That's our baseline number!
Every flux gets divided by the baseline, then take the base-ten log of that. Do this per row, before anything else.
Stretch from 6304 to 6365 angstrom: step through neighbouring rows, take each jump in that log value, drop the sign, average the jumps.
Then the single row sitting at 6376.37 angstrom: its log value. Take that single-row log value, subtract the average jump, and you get -0.006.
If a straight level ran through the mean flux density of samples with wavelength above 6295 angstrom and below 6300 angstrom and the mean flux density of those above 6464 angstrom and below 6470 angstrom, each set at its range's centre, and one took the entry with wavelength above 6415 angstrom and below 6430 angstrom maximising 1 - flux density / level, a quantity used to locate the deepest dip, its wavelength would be 6416.14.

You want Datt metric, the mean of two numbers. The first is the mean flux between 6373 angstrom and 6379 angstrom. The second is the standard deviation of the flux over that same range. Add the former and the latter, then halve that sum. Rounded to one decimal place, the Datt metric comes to 29.8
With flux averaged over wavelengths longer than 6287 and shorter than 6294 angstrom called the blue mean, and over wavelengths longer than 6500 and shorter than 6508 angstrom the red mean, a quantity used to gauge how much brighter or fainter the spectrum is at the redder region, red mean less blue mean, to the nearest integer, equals 6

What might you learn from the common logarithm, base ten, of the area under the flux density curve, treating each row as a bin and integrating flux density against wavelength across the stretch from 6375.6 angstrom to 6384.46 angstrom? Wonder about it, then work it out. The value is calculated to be 2.72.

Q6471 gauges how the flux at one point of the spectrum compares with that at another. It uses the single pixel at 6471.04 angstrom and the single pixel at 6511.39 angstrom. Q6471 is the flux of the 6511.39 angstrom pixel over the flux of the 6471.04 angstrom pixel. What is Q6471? 0.97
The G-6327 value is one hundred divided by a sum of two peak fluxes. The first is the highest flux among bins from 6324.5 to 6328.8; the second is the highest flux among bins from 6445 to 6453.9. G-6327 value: 0.813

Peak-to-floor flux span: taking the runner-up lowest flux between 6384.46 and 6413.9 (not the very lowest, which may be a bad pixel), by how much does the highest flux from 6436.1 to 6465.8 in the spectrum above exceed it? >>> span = 7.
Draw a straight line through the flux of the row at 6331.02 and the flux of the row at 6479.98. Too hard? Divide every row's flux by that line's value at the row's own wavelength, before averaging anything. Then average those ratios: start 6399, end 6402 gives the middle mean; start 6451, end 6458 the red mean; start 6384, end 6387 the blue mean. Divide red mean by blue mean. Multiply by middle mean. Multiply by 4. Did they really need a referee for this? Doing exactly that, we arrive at 4.22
